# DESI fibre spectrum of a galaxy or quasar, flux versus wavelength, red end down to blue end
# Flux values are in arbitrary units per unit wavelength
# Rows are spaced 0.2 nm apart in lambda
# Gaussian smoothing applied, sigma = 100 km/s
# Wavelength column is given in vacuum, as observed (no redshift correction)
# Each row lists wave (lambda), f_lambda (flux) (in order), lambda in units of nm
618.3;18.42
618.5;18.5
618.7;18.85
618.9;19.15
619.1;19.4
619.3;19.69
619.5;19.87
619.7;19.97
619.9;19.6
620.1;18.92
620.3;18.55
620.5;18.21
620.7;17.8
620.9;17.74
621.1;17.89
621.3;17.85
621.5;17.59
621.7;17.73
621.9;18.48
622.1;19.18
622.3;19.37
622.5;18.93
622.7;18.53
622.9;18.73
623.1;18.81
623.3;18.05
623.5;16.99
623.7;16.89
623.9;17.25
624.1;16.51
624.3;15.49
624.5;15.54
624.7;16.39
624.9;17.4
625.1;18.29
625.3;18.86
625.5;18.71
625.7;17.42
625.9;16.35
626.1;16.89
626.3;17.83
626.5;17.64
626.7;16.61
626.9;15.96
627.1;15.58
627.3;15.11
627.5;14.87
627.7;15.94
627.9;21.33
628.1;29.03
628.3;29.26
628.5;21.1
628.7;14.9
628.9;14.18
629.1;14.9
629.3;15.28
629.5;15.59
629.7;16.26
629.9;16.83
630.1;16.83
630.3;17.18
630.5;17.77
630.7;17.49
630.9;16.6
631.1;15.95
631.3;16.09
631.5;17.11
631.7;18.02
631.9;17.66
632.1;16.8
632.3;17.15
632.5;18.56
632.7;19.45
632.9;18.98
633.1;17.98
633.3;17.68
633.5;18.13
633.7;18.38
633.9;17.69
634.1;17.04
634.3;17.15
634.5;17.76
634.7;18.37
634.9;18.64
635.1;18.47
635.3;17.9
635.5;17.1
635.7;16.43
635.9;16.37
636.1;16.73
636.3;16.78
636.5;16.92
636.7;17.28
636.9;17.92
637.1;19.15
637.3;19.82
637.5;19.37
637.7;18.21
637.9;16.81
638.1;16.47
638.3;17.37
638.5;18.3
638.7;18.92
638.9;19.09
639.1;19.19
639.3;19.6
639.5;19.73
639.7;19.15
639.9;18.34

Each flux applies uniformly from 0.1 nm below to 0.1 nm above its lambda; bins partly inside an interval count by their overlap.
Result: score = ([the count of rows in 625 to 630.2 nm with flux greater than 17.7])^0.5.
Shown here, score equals 2.8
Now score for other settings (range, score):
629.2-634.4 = 2.8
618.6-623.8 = 4.8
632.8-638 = 3.7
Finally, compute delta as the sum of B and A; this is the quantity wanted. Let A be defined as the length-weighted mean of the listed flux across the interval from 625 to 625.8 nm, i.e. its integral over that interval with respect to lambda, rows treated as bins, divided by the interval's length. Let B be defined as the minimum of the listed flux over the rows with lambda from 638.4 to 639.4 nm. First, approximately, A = 18.3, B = 18.3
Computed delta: 37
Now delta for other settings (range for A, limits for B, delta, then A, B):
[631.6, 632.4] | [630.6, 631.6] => 33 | 17.4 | 15.95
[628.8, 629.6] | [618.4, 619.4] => 33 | 15.0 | 18.5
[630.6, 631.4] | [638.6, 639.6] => 35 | 16.5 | 18.92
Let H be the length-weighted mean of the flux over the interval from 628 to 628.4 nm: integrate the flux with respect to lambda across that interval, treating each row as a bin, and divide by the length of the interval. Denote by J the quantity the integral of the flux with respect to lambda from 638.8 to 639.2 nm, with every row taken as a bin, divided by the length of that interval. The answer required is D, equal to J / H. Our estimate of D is 0.66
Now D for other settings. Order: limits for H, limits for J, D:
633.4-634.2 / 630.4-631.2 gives 0.95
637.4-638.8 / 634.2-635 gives 1.00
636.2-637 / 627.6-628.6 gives 1.35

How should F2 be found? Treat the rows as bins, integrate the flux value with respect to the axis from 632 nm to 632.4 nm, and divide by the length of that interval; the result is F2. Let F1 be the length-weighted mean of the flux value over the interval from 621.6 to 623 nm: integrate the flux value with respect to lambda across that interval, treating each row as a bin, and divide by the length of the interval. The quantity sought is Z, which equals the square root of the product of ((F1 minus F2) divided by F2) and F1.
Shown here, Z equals 1.4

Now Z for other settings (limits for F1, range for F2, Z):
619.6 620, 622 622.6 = 0.8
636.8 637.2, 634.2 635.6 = 0.8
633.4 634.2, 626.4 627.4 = 1.3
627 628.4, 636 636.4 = 2.0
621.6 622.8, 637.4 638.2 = 1.0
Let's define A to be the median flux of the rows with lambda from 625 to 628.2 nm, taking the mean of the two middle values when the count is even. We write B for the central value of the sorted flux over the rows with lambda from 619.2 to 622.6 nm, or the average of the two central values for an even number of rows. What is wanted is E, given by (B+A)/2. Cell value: 17.9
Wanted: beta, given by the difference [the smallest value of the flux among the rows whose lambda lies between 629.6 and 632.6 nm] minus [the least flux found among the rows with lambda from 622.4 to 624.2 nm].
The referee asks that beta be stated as -1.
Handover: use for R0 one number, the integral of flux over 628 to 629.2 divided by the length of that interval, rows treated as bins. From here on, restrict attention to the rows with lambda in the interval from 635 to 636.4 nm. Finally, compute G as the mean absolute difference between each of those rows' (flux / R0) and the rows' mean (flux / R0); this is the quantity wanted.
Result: 0.030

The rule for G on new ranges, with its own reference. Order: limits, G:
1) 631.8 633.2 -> 0.038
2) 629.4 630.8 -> 0.026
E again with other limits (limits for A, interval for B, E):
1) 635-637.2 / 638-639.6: 18.1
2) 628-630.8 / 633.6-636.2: 17.3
